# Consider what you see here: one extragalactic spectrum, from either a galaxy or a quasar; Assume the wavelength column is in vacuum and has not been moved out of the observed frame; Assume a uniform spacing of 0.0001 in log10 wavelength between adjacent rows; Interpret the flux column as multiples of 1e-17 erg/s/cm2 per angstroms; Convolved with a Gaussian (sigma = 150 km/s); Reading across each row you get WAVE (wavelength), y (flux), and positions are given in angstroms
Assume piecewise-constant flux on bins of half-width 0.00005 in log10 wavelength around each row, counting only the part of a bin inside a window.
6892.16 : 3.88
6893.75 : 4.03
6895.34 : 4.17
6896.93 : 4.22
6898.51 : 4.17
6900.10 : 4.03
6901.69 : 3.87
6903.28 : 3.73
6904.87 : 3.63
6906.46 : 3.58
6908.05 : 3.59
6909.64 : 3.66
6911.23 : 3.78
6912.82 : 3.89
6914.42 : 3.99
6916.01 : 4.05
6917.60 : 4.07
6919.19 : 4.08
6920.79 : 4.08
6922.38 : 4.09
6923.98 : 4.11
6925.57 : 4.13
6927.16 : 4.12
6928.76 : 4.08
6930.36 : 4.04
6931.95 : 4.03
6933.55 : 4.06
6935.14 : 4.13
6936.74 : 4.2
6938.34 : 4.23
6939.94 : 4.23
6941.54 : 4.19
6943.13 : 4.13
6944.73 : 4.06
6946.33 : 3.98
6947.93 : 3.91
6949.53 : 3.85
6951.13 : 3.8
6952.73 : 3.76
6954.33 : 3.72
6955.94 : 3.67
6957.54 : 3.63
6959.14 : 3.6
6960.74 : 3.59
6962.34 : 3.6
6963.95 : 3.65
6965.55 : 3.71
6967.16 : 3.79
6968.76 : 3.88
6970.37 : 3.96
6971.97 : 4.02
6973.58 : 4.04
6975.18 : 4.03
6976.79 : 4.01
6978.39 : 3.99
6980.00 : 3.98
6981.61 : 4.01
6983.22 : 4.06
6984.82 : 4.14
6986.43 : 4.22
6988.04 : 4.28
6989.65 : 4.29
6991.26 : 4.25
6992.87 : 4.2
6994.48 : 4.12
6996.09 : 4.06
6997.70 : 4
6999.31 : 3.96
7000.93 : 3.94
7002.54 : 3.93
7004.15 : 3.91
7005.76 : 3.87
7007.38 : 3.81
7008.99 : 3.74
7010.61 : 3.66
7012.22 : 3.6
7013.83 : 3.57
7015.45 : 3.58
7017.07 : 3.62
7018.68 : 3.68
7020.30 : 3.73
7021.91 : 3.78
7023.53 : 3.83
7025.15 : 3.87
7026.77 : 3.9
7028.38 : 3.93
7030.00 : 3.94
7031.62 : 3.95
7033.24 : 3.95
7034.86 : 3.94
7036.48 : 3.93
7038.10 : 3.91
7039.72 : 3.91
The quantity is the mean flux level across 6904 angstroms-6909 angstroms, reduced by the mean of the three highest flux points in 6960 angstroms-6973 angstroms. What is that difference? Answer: -0.35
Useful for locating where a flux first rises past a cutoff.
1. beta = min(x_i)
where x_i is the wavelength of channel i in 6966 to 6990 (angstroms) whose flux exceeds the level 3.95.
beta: 6970.37 angstroms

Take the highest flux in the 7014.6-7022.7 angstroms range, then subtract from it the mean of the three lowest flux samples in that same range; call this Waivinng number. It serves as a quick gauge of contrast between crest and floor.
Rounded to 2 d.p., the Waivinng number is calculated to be 0.15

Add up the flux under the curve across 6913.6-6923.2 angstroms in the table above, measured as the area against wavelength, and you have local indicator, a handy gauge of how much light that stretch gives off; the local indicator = 39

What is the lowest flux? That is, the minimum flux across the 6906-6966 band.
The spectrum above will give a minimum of 3.58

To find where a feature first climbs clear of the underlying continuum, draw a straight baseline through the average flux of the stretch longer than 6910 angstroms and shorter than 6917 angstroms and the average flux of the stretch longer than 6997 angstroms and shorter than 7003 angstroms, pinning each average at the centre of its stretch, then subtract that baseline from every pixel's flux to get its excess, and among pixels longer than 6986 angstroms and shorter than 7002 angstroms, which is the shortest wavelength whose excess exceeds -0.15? 6986.43 angstroms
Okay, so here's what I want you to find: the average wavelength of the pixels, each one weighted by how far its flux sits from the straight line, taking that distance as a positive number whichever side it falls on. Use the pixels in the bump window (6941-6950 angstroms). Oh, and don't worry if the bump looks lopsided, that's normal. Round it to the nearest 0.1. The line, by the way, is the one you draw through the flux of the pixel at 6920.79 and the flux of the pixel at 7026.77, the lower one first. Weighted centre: 6946.0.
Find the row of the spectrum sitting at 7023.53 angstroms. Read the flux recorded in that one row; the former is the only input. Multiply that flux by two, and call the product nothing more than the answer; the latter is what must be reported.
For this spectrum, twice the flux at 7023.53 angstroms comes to 7.7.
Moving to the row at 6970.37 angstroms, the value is 7.9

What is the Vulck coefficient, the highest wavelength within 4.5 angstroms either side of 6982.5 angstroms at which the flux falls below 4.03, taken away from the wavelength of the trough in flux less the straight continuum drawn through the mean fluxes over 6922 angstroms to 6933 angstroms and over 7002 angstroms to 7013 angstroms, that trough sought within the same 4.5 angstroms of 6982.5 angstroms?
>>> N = -1.6 angstroms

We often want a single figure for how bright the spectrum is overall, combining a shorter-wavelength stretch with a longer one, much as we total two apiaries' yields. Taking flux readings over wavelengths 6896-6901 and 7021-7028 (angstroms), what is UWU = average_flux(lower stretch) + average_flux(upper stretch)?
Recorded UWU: 8.0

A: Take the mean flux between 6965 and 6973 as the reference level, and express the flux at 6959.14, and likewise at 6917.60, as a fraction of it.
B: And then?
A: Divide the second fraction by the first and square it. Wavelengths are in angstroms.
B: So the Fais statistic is 1.3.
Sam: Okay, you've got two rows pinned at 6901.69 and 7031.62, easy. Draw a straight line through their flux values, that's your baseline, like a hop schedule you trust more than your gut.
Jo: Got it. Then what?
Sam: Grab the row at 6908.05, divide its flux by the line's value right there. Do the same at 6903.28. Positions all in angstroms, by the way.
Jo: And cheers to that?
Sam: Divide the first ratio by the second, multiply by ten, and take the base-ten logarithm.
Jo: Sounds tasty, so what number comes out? 0.983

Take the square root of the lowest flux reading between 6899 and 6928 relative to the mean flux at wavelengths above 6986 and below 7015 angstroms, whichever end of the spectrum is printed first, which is 0.95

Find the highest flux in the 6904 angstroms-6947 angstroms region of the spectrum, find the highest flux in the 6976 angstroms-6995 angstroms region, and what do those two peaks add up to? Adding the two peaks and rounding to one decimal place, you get 8.5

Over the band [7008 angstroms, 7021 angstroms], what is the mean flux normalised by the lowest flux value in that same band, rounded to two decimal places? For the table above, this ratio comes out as 1.02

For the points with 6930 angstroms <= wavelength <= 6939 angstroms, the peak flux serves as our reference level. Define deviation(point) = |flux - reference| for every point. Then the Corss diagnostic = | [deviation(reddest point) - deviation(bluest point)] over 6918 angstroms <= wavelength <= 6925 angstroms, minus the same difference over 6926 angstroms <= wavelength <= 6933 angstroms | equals 0.12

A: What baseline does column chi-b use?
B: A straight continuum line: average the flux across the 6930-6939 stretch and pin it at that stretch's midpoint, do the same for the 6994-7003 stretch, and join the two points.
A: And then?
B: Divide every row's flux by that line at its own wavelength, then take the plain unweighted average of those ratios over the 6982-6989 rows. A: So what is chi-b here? 1.04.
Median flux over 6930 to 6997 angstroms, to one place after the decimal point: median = 4.0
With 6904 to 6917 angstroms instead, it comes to 3.7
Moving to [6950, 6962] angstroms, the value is 3.7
